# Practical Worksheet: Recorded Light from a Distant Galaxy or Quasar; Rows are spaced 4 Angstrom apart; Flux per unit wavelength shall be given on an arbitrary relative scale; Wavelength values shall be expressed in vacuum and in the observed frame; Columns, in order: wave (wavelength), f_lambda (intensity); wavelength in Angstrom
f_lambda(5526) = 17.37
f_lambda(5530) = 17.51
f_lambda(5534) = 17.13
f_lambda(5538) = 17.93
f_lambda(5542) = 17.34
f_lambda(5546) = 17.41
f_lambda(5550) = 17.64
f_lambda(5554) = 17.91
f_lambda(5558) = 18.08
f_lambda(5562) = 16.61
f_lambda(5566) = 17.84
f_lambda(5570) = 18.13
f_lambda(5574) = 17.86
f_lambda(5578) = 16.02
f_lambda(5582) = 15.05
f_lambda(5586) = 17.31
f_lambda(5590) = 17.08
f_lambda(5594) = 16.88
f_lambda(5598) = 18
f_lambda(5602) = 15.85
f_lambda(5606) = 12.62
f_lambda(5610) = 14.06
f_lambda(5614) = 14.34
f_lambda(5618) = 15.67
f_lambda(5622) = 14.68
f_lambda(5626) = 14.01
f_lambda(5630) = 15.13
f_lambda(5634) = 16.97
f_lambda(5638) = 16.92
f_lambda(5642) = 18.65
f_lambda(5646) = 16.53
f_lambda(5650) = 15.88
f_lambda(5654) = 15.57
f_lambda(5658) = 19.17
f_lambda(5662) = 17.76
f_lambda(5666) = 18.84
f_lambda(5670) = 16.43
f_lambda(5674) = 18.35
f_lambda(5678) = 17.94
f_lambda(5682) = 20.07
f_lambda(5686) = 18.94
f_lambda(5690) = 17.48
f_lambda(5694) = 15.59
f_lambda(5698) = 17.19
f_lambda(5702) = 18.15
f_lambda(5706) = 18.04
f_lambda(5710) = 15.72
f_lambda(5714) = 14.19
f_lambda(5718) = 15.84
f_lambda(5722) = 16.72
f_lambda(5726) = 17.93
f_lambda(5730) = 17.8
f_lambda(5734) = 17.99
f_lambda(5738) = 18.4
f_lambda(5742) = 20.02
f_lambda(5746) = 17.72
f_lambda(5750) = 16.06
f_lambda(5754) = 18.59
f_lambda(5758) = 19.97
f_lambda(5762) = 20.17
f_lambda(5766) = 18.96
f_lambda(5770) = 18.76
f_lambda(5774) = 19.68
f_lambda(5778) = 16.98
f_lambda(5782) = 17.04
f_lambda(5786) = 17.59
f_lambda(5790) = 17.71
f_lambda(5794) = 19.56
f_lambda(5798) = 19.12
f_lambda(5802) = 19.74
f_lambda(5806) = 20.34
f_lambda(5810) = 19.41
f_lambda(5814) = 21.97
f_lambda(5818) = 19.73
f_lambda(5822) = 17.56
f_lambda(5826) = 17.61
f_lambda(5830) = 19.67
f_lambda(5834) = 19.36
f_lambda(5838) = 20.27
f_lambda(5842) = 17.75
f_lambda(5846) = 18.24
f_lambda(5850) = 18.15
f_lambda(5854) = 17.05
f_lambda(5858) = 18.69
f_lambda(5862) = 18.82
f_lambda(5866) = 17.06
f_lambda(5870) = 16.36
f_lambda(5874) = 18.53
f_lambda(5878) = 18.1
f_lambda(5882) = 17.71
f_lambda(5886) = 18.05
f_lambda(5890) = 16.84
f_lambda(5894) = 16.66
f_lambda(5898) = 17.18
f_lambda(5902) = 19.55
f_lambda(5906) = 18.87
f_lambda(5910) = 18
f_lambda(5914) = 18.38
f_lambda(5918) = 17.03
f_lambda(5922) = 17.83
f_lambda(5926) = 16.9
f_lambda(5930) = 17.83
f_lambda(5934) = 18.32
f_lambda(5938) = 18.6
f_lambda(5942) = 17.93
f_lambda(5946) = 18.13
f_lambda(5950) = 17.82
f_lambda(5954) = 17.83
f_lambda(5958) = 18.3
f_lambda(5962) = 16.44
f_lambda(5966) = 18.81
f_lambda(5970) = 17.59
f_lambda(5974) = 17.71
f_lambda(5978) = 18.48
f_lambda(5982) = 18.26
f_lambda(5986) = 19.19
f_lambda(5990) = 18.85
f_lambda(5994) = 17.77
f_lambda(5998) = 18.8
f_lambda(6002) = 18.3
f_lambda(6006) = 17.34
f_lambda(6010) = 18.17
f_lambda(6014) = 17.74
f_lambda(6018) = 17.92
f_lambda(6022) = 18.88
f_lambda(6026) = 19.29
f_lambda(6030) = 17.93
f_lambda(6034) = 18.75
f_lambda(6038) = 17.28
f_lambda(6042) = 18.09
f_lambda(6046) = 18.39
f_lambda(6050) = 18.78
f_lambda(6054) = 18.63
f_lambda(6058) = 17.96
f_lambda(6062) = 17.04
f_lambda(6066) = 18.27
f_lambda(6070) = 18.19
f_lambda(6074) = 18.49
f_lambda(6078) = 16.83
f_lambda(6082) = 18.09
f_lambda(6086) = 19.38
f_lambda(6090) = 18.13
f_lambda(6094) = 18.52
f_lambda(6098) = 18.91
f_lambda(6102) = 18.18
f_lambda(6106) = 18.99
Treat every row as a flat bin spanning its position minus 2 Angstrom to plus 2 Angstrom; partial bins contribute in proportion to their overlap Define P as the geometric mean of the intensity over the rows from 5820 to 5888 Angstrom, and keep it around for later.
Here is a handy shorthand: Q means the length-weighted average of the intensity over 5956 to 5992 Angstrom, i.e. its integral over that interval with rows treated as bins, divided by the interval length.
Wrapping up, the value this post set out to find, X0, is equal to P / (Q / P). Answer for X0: 18.1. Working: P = 18.2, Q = 18.2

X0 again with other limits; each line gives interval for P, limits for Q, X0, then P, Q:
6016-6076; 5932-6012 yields 18.4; 18.3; 18.1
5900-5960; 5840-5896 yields 18.4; 18.1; 17.7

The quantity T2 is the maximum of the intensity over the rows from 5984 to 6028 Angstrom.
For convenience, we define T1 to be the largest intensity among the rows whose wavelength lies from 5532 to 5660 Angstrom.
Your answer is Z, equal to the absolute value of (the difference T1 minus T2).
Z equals 0.1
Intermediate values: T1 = 19.17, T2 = 19.29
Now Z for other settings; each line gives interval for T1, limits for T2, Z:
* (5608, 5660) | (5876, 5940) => 0.4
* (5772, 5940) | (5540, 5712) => 1.9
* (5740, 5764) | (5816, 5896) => 0.1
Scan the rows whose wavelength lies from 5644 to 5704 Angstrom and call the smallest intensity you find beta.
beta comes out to 15.57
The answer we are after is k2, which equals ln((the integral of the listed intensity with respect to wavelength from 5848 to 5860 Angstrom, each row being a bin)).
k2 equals 5.37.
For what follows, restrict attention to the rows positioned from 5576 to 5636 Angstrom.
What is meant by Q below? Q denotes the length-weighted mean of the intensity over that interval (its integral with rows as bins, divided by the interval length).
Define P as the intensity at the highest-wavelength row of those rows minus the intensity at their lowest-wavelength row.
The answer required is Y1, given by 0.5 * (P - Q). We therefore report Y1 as -7.3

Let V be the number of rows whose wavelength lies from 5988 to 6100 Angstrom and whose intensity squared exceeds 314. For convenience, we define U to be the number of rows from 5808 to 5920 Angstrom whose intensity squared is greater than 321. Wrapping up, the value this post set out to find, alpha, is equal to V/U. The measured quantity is 1.41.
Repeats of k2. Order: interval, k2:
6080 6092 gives 5.40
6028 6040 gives 5.37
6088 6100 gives 5.40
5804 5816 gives 5.51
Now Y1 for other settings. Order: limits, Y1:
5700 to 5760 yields -7.9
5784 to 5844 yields -9.5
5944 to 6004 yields -9.0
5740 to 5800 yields -9.7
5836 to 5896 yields -10.7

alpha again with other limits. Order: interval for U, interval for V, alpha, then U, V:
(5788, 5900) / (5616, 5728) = 0.65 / 17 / 11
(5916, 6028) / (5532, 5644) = 0.50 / 16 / 8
